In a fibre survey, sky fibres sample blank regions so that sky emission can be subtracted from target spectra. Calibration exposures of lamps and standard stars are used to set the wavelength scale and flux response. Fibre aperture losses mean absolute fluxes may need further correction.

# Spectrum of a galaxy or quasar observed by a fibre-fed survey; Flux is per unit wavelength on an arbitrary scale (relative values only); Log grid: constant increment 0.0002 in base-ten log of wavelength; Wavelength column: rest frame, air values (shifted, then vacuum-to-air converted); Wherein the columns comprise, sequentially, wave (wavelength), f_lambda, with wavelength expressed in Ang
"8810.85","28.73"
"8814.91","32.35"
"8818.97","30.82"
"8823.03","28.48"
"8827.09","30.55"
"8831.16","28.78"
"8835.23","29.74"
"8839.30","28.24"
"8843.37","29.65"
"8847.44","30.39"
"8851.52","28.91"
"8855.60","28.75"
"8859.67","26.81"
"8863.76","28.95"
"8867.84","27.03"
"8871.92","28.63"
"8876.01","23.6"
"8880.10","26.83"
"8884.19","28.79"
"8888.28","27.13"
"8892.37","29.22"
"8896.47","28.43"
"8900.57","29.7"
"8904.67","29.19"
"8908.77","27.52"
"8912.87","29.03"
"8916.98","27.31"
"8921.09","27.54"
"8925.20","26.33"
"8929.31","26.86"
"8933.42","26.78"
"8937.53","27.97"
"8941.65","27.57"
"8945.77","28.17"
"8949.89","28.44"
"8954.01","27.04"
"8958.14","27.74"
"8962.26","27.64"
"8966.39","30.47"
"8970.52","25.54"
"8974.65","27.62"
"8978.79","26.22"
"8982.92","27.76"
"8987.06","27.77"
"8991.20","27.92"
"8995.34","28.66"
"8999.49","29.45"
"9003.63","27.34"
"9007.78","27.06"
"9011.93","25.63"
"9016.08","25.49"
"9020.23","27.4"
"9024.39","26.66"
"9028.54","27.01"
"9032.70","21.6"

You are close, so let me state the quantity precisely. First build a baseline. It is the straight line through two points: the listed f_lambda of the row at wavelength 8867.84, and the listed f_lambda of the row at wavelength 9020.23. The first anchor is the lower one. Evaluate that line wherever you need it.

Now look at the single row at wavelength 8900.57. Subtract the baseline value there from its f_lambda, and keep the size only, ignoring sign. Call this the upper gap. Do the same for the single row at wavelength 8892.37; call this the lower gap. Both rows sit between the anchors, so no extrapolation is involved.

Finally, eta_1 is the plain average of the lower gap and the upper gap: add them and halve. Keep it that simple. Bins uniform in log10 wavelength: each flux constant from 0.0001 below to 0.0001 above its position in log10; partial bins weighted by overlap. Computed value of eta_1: 2.4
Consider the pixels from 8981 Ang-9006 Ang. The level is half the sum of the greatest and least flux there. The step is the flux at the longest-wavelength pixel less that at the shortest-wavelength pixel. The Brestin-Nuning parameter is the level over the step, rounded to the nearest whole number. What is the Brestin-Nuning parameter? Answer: -68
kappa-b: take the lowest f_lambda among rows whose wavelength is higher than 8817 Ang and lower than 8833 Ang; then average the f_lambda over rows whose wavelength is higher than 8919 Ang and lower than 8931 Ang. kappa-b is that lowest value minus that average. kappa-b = 1.6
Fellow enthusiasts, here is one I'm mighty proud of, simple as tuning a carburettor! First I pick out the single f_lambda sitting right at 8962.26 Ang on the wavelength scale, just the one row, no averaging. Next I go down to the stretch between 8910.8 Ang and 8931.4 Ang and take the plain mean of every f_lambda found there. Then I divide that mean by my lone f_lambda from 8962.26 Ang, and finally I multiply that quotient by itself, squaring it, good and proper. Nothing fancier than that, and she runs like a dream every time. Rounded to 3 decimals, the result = 0.984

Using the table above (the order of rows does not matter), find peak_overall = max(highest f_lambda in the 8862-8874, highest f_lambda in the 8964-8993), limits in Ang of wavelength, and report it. 30.5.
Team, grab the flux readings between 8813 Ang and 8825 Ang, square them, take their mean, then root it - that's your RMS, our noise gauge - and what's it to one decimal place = 30.6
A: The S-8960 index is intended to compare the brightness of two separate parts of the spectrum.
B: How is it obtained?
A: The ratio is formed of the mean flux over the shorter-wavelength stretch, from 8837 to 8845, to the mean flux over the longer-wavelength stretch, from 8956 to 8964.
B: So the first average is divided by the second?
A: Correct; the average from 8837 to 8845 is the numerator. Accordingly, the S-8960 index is 1.05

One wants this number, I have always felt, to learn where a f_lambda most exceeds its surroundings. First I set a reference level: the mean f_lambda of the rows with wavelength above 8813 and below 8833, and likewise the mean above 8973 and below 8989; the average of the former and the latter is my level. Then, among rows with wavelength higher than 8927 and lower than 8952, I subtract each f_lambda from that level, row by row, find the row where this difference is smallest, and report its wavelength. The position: 8949.89 Ang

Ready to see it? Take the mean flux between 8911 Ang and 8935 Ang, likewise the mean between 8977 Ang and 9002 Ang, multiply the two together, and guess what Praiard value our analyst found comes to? 764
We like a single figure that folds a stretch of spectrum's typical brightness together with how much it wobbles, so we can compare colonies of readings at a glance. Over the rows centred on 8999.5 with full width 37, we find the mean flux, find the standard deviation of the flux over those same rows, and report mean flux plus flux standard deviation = 28.7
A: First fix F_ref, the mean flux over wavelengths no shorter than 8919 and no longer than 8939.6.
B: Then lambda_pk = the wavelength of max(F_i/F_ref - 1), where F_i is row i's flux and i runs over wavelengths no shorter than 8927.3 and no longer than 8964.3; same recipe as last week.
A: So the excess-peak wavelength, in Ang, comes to 8949.89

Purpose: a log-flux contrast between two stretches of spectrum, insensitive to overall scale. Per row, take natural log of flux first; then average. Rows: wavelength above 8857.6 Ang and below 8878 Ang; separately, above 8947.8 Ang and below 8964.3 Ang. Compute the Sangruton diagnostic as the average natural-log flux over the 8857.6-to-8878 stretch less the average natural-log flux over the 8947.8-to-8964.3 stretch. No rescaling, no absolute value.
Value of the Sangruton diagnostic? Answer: -0.028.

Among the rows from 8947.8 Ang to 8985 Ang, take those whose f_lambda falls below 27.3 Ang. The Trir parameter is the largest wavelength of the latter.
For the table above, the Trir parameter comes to 8978.79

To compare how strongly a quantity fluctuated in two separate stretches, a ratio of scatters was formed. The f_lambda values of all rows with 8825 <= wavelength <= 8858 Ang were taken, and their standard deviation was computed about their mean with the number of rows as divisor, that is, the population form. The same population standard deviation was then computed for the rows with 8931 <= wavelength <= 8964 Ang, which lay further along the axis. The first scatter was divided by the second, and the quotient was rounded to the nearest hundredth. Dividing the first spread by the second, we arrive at 1.51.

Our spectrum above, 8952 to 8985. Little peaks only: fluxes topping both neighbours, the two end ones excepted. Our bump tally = 3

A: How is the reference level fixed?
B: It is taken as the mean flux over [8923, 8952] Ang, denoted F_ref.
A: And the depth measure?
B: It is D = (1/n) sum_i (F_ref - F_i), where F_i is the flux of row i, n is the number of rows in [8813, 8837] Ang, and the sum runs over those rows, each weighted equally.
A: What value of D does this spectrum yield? -2.7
